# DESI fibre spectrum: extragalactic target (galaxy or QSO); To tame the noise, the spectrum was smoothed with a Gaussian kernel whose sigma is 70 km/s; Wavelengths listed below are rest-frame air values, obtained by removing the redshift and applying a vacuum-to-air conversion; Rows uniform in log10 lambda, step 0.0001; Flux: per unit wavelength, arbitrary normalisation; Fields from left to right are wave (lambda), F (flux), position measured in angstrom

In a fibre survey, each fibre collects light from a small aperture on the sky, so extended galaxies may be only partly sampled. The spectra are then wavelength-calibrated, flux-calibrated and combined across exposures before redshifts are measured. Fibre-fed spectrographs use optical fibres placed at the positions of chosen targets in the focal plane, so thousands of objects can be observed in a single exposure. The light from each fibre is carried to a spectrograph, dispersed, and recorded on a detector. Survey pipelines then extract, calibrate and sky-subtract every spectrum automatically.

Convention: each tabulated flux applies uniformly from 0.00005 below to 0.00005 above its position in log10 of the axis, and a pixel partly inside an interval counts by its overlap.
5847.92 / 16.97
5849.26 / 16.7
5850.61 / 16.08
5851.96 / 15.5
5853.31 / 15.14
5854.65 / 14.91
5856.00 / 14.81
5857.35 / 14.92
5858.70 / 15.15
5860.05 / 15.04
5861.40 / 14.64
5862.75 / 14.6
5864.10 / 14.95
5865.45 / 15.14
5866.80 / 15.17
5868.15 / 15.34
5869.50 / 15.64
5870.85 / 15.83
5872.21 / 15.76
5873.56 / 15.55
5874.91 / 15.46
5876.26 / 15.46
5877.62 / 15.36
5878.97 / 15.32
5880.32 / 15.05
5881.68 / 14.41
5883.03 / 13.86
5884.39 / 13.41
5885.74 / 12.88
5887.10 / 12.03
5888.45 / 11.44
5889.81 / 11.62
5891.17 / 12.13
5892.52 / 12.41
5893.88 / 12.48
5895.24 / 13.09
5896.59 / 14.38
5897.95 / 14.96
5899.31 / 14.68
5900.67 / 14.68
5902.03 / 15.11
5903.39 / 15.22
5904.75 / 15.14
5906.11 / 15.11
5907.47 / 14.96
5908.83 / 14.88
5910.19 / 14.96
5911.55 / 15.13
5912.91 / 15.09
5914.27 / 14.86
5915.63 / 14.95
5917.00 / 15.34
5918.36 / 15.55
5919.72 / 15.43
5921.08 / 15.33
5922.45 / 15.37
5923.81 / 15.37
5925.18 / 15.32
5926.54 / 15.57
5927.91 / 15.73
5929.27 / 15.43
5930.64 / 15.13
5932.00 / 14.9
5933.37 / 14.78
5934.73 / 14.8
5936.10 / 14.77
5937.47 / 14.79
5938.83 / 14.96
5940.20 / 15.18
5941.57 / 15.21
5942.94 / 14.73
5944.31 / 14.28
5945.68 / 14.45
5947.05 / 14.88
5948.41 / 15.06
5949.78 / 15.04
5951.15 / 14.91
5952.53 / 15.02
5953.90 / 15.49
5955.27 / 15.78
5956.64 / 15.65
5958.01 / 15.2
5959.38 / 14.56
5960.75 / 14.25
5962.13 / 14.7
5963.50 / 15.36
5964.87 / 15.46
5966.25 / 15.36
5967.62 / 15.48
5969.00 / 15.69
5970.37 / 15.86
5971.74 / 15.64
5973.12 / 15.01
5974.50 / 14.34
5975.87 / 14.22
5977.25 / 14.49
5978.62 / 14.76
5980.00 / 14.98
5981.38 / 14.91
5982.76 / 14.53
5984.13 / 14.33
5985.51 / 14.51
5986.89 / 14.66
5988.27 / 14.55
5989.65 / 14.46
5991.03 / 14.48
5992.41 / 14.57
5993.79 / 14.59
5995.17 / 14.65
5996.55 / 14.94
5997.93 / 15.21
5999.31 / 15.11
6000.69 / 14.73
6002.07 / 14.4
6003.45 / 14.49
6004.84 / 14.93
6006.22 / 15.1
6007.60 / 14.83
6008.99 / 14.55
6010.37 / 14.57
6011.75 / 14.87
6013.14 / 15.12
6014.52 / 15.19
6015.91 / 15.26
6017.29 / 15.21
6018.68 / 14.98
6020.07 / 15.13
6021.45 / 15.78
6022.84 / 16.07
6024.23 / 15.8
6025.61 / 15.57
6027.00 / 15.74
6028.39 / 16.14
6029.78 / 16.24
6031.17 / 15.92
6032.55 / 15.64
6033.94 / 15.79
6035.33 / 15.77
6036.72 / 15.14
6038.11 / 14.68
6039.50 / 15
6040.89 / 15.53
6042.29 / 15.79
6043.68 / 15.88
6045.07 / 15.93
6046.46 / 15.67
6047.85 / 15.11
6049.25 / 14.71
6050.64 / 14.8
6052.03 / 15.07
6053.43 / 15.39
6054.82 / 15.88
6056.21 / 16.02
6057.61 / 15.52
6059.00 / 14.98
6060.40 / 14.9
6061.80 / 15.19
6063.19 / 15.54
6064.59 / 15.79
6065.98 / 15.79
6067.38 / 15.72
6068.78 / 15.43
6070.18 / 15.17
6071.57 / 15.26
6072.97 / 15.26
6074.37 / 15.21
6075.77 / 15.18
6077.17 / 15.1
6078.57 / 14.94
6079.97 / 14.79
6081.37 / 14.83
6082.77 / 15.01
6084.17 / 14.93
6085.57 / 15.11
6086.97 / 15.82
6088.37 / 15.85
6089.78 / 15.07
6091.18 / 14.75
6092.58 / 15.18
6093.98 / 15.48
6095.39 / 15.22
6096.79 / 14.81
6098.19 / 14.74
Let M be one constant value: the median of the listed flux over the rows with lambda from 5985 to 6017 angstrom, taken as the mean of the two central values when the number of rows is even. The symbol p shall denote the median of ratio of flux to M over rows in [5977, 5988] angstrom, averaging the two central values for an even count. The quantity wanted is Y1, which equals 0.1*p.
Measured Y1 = 0.100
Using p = 1.00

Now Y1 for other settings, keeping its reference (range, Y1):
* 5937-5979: 0.102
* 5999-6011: 0.100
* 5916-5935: 0.105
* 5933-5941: 0.101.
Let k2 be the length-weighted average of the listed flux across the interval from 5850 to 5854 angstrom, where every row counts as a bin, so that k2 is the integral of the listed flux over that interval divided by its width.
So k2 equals 15.6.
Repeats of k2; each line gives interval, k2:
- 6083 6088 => 15.3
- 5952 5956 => 15.5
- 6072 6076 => 15.2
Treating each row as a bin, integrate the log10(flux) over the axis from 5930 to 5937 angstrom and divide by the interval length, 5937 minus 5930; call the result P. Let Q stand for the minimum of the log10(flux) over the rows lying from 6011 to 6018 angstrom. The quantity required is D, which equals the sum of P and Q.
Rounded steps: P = 1.17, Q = 1.17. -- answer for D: 2.34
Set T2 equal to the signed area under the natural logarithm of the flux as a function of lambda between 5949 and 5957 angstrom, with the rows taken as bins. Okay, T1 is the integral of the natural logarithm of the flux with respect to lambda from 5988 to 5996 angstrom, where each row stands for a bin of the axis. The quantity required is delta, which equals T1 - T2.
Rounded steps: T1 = 21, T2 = 22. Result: 0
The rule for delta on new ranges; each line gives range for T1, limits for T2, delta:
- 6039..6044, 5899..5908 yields -11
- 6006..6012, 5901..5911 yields -11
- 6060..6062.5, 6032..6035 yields -1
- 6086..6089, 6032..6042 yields -19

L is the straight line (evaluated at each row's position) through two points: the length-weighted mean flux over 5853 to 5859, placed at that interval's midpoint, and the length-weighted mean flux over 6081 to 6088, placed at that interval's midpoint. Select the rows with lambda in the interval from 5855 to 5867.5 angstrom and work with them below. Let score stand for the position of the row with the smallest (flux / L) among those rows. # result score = 5862.75 angstrom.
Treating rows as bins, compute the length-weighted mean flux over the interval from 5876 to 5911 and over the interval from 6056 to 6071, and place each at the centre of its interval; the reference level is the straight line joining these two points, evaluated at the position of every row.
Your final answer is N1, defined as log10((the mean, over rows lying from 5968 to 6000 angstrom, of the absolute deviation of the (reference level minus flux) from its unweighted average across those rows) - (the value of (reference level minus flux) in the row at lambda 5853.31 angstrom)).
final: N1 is 0.26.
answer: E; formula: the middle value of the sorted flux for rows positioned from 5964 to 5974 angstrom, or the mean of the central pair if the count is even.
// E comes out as 15.5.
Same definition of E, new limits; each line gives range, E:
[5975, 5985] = 14.5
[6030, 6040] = 15.6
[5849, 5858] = 15.1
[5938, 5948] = 14.9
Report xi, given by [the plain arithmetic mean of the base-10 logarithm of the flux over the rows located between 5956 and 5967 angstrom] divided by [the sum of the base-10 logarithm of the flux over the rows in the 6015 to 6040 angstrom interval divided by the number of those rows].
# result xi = 0.99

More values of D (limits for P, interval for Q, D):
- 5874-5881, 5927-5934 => 2.36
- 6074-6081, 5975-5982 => 2.33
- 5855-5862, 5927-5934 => 2.34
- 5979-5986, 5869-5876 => 2.35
